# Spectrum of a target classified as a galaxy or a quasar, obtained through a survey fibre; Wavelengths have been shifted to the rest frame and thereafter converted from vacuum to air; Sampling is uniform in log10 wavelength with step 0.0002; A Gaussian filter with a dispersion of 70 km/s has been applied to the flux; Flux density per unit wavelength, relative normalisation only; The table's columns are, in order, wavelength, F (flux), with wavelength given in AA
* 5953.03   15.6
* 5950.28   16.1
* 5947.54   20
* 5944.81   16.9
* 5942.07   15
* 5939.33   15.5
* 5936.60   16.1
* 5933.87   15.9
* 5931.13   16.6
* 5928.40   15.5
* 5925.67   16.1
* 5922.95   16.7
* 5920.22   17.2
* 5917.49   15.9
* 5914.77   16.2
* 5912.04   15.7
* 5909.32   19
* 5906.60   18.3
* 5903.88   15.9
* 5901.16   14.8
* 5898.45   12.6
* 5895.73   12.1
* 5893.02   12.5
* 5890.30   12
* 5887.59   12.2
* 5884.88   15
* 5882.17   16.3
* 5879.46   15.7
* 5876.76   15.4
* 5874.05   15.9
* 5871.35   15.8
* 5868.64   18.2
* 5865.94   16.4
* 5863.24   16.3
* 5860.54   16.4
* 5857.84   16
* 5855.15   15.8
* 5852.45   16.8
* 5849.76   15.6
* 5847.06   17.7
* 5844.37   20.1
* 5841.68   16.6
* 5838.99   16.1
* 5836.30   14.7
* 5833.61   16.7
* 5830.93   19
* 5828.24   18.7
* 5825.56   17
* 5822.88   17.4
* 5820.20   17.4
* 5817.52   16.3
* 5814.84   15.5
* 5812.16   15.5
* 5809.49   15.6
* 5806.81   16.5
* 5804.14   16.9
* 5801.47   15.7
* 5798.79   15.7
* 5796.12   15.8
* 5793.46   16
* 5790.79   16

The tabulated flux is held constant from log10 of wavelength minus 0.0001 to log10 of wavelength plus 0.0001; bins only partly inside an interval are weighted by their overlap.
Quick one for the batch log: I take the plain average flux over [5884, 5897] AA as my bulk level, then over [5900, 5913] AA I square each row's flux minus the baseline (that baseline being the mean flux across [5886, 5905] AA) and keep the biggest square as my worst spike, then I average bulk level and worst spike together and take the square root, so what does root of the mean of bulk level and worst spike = 4.8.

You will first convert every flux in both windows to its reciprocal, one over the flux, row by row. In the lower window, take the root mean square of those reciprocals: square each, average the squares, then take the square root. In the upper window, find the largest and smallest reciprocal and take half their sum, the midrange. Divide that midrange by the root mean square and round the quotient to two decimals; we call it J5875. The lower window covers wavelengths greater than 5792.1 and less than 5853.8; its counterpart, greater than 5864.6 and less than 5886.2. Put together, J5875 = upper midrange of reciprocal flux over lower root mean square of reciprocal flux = 1.01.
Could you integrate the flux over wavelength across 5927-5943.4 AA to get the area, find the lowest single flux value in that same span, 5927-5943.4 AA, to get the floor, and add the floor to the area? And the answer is 274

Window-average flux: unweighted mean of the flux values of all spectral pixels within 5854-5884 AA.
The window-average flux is 16.2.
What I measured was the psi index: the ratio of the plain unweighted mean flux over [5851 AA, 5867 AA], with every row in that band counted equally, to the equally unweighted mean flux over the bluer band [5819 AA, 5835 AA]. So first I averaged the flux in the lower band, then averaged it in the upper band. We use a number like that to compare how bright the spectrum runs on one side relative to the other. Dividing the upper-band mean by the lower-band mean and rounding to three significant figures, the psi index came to 0.920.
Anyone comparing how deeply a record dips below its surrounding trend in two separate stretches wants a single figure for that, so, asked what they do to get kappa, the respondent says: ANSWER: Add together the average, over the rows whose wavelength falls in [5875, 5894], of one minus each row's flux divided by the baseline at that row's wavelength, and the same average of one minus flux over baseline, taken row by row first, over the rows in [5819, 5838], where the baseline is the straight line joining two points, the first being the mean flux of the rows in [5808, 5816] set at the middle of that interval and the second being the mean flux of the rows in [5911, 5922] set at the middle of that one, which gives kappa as 0.01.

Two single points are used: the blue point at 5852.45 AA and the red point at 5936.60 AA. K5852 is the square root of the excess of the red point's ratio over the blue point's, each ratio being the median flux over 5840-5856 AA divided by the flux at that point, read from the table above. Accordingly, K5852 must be 0.2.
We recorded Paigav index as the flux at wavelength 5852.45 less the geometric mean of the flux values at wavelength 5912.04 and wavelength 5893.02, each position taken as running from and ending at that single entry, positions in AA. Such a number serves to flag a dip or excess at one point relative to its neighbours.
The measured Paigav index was 2.8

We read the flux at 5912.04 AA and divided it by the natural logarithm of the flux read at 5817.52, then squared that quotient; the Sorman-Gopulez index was 32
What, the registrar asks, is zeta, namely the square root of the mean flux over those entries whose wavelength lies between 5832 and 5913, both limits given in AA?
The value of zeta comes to 3.97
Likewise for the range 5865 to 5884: 4.03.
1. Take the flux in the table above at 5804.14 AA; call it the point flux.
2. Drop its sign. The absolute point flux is 16.9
